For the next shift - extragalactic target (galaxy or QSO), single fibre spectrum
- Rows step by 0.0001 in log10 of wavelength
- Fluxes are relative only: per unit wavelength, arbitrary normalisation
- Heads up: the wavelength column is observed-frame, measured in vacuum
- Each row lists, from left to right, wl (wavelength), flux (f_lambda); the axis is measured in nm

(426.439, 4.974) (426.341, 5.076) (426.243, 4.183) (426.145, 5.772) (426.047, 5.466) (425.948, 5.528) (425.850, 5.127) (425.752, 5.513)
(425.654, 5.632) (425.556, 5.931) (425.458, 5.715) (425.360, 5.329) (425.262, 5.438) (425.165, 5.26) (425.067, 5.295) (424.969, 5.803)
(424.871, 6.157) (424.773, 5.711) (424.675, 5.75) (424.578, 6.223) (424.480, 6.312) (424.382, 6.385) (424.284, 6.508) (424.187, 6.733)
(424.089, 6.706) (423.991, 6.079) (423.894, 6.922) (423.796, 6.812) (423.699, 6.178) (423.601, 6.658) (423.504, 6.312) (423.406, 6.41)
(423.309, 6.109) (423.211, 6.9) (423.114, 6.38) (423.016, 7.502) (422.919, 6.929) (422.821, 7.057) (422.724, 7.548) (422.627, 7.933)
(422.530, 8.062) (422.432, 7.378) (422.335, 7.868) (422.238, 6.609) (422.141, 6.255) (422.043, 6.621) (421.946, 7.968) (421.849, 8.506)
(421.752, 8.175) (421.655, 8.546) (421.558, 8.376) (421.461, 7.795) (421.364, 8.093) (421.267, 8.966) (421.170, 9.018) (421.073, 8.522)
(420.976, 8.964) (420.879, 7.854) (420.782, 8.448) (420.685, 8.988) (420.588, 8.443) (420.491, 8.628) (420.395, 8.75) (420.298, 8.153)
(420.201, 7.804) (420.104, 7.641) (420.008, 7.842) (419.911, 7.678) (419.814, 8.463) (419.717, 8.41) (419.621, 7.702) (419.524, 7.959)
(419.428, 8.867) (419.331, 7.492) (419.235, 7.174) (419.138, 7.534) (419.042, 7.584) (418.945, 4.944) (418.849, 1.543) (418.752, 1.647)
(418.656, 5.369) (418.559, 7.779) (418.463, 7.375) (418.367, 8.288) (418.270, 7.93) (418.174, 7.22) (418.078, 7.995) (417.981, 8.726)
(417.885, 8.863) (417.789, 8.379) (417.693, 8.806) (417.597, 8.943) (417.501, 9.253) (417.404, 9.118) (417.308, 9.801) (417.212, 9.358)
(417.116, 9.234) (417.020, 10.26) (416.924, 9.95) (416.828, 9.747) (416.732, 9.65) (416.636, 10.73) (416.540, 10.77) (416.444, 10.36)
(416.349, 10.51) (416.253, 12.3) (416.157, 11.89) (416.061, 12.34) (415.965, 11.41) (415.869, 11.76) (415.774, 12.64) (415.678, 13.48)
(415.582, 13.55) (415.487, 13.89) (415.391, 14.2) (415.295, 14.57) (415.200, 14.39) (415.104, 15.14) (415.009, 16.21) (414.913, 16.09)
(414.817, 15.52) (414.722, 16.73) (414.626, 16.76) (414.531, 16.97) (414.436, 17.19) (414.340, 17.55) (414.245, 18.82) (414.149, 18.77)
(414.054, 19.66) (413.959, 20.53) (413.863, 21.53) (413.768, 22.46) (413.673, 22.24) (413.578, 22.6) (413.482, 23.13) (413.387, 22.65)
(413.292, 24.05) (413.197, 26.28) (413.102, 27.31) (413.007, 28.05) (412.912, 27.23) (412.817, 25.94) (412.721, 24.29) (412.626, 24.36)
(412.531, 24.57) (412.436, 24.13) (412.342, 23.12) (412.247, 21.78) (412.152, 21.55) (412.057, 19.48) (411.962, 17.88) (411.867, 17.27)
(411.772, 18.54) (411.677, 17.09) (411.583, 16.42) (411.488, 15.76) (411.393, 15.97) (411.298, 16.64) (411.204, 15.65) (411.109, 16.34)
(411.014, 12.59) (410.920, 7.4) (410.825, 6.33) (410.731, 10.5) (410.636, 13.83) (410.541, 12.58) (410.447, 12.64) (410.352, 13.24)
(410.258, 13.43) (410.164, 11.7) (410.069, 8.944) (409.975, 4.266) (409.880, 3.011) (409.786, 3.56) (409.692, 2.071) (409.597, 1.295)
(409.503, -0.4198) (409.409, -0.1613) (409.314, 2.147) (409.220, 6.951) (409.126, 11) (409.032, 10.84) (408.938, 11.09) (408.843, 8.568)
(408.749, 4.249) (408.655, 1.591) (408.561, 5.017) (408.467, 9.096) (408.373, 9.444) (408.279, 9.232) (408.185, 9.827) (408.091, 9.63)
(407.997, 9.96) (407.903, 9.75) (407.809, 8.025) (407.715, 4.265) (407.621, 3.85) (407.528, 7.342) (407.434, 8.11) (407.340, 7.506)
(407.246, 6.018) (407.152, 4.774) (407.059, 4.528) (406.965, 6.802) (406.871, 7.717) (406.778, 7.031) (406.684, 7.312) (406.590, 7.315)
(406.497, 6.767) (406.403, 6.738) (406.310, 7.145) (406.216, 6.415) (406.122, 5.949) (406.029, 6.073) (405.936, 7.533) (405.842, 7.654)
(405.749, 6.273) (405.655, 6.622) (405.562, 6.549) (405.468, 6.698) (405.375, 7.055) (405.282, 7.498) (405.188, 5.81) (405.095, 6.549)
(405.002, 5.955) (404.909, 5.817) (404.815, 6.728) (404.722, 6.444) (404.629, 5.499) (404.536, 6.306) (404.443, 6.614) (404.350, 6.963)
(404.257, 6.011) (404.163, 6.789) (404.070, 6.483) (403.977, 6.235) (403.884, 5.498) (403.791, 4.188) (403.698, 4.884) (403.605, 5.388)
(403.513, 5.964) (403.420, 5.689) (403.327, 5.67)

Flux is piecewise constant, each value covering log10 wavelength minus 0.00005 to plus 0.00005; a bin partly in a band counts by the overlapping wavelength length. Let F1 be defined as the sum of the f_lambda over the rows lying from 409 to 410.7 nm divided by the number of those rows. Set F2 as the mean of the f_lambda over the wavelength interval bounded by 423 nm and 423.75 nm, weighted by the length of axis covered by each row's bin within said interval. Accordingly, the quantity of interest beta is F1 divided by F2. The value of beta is 1.1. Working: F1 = 7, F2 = 6.5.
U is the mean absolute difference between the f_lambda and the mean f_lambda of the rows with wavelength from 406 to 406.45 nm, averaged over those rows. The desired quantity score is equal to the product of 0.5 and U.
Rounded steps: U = 0.38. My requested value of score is 0.19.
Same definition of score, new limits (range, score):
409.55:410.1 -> 0.92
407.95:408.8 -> 1.31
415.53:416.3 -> 0.30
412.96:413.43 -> 0.93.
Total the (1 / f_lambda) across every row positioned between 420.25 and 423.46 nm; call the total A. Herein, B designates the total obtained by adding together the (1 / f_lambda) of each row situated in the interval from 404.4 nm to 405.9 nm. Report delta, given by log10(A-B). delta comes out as 0.26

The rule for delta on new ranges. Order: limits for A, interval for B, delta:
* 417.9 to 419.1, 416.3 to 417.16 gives 0.25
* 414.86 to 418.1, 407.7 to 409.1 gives -0.17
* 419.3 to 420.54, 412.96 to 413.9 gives 0.08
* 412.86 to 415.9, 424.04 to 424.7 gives -0.15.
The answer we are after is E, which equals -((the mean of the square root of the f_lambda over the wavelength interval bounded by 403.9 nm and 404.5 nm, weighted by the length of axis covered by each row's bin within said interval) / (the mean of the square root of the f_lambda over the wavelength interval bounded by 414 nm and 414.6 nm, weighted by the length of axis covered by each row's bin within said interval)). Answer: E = -0.6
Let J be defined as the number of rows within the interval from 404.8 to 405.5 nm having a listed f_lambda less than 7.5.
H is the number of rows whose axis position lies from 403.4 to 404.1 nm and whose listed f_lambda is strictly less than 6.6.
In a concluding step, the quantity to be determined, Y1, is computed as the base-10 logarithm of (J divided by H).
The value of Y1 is 0.00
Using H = 8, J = 8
